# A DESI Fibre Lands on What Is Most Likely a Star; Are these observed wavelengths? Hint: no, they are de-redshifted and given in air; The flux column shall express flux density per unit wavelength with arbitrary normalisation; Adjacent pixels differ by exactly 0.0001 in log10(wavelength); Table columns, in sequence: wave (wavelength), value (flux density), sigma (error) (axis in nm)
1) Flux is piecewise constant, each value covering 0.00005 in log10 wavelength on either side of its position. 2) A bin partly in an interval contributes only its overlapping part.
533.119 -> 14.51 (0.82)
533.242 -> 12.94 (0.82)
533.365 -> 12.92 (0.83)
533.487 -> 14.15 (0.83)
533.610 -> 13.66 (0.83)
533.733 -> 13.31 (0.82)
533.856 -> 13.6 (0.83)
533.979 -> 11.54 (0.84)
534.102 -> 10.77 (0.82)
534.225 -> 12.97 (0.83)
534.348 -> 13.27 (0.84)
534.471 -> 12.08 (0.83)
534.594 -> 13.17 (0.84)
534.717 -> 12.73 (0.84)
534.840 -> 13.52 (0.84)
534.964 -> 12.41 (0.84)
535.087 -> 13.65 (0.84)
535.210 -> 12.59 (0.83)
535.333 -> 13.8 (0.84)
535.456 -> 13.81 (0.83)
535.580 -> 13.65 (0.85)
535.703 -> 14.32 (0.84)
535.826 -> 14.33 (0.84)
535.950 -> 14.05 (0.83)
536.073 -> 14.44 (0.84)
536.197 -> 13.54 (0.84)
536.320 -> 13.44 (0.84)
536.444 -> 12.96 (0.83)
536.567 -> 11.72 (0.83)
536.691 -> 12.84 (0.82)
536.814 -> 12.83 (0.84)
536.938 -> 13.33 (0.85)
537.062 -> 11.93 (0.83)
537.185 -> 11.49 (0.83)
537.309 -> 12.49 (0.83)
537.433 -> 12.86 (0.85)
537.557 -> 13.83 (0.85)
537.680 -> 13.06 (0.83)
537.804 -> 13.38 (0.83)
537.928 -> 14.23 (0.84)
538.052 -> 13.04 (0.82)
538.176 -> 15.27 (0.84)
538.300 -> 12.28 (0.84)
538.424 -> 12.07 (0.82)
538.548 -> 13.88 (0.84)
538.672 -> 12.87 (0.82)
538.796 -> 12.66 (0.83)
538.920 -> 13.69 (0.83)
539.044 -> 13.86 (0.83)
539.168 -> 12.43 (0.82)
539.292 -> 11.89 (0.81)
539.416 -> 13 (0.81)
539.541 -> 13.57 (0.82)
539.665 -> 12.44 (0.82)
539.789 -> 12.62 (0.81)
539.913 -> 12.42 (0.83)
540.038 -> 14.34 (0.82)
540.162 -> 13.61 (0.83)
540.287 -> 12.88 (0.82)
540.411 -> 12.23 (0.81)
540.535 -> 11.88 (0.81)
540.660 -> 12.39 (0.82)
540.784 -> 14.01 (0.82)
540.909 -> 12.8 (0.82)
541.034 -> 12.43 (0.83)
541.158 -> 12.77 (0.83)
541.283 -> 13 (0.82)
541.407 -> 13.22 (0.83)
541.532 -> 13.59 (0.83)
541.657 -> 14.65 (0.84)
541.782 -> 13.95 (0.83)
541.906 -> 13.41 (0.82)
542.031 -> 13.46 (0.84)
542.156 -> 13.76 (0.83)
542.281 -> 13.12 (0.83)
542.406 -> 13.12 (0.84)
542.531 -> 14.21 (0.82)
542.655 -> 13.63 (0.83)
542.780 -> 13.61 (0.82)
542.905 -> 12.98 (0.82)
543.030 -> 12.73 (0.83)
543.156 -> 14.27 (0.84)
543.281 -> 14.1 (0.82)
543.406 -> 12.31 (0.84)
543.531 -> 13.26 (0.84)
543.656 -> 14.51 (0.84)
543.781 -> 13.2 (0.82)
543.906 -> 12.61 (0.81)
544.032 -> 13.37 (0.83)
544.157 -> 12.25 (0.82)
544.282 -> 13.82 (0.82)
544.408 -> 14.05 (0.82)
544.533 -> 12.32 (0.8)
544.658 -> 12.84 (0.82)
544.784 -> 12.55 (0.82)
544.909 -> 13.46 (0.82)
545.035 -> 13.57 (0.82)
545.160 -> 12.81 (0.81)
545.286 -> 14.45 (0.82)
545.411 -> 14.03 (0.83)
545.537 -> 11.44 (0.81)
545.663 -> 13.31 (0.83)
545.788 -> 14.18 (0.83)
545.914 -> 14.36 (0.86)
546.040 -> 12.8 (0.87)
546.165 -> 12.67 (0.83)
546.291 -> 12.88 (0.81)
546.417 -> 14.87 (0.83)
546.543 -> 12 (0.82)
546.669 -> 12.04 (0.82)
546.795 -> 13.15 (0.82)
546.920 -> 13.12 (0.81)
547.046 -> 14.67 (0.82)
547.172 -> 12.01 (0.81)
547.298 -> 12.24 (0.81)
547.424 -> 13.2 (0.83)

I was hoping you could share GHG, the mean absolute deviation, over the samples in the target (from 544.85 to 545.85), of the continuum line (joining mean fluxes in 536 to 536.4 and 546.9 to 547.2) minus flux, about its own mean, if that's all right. 0.66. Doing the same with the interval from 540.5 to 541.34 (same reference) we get 0.45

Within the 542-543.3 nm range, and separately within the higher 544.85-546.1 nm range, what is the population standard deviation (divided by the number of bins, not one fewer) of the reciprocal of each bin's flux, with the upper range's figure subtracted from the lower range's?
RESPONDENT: -0.0025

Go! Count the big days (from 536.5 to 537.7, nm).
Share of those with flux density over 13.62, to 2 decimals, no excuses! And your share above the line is 0.10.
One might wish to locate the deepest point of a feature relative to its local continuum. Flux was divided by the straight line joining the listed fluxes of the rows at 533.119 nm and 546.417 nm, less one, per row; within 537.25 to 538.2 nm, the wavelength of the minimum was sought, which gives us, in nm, 537.309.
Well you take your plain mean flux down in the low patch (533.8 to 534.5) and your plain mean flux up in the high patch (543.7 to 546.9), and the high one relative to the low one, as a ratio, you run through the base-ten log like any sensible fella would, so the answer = 0.027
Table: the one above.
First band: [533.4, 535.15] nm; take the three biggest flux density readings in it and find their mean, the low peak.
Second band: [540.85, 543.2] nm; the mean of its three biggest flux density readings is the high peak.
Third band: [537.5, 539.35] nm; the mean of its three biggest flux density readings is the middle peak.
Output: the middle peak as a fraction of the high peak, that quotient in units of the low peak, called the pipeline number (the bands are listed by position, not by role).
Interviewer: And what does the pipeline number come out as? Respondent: 0.0728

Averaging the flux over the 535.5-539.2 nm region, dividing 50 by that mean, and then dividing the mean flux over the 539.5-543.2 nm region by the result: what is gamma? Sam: 3.50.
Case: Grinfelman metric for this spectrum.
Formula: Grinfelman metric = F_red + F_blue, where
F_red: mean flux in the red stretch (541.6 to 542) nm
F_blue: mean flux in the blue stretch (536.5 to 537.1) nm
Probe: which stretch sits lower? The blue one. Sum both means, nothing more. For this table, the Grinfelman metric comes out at 26.5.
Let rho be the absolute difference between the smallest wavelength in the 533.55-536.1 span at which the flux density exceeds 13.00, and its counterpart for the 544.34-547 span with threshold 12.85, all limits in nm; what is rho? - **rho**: 10.80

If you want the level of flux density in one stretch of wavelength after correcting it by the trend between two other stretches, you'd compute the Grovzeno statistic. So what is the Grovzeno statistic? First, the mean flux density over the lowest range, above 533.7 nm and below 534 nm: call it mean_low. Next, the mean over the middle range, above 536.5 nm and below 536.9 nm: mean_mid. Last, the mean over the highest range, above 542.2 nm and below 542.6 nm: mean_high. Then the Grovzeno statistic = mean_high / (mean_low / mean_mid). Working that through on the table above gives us 13.1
